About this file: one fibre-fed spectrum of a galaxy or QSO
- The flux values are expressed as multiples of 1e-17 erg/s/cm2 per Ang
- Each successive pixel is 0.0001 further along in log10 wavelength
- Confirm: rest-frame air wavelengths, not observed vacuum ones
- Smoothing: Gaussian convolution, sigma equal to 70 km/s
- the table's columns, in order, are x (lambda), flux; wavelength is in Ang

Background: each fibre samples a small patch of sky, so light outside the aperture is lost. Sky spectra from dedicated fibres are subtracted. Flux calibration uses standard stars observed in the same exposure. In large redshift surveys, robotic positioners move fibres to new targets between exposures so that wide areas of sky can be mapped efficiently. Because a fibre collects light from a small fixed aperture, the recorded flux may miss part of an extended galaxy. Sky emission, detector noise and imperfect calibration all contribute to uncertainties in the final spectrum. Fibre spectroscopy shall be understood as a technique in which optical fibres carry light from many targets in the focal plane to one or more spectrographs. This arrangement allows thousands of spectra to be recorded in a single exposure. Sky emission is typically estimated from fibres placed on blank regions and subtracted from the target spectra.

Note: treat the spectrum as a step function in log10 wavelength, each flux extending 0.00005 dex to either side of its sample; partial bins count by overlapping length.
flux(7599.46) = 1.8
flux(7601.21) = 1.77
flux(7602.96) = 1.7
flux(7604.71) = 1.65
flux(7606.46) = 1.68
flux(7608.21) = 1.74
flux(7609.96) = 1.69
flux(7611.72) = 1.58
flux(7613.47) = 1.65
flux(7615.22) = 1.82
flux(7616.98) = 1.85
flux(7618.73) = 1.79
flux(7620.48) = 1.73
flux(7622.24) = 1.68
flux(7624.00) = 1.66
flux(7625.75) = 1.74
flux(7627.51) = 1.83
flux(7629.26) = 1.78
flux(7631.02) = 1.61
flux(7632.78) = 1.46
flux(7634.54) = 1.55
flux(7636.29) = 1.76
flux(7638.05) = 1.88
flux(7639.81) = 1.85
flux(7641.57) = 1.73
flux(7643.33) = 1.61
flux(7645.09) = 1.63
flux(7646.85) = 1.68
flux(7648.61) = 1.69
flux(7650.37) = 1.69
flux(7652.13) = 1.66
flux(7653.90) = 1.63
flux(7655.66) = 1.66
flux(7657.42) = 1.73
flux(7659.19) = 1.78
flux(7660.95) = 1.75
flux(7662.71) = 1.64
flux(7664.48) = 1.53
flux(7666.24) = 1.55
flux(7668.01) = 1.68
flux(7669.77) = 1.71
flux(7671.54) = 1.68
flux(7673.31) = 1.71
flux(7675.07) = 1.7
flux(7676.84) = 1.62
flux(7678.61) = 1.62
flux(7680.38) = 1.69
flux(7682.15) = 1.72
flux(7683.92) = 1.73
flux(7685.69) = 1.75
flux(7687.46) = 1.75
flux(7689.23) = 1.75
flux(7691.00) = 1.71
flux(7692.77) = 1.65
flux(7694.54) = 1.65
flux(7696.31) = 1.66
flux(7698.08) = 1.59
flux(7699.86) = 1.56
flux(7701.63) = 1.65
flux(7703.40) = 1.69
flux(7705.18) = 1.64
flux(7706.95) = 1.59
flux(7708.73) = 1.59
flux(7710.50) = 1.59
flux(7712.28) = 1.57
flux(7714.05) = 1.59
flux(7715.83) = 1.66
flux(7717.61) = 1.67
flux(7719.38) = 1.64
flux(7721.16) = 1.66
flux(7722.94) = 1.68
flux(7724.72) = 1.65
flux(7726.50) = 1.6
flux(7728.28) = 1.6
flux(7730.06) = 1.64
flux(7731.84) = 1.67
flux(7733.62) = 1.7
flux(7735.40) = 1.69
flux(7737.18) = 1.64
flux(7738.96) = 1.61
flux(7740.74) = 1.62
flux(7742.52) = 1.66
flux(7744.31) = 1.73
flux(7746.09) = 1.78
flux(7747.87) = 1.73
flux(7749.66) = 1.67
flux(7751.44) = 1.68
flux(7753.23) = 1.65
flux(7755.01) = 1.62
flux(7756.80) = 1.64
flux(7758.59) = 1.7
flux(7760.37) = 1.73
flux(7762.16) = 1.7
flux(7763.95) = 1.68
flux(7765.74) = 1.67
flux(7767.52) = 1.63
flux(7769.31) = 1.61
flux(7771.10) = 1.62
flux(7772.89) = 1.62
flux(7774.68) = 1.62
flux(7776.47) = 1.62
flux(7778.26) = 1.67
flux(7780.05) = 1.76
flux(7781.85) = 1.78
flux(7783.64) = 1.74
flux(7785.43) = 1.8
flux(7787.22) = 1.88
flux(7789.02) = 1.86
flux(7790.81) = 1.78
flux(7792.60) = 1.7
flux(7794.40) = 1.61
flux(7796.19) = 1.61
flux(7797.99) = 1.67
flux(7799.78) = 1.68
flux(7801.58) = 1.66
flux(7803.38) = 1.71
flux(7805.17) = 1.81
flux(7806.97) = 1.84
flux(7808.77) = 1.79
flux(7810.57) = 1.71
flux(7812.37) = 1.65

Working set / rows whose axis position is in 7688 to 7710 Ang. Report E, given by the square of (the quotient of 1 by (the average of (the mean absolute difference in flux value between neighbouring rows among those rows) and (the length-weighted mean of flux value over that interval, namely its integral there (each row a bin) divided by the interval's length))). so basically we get 1.41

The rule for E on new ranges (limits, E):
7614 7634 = 1.24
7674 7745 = 1.41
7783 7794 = 1.17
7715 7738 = 1.42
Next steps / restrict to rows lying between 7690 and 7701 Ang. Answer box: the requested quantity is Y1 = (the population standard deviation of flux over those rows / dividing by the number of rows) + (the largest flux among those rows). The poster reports 1.76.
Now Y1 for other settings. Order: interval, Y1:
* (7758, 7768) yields 1.76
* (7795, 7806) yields 1.87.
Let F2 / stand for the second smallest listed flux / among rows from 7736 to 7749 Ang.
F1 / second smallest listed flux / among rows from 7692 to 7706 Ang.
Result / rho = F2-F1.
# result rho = 0.03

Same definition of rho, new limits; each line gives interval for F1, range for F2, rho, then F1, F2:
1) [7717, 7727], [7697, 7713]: -0.07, 1.64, 1.57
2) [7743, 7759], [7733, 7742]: -0.02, 1.64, 1.62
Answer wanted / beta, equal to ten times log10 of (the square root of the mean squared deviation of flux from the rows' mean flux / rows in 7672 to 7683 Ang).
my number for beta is -13.9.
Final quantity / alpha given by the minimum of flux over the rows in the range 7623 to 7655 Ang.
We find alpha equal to 1.46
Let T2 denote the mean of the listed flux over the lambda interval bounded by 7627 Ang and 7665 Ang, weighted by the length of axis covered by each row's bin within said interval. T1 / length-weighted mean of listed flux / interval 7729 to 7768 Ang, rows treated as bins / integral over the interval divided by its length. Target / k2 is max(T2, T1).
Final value 1.69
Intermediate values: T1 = 1.68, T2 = 1.69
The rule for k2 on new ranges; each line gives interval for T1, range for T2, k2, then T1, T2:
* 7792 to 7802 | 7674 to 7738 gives 1.65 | 1.65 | 1.65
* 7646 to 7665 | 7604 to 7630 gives 1.73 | 1.68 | 1.73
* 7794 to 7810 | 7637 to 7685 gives 1.71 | 1.71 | 1.69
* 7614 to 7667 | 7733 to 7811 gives 1.70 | 1.70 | 1.70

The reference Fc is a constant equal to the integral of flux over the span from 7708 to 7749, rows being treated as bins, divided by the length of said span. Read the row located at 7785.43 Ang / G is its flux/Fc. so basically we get 1.09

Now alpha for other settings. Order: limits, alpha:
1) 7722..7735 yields 1.6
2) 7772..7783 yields 1.62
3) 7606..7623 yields 1.58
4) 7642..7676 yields 1.53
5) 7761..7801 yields 1.61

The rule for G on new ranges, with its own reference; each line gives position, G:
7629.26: 1.08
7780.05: 1.07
